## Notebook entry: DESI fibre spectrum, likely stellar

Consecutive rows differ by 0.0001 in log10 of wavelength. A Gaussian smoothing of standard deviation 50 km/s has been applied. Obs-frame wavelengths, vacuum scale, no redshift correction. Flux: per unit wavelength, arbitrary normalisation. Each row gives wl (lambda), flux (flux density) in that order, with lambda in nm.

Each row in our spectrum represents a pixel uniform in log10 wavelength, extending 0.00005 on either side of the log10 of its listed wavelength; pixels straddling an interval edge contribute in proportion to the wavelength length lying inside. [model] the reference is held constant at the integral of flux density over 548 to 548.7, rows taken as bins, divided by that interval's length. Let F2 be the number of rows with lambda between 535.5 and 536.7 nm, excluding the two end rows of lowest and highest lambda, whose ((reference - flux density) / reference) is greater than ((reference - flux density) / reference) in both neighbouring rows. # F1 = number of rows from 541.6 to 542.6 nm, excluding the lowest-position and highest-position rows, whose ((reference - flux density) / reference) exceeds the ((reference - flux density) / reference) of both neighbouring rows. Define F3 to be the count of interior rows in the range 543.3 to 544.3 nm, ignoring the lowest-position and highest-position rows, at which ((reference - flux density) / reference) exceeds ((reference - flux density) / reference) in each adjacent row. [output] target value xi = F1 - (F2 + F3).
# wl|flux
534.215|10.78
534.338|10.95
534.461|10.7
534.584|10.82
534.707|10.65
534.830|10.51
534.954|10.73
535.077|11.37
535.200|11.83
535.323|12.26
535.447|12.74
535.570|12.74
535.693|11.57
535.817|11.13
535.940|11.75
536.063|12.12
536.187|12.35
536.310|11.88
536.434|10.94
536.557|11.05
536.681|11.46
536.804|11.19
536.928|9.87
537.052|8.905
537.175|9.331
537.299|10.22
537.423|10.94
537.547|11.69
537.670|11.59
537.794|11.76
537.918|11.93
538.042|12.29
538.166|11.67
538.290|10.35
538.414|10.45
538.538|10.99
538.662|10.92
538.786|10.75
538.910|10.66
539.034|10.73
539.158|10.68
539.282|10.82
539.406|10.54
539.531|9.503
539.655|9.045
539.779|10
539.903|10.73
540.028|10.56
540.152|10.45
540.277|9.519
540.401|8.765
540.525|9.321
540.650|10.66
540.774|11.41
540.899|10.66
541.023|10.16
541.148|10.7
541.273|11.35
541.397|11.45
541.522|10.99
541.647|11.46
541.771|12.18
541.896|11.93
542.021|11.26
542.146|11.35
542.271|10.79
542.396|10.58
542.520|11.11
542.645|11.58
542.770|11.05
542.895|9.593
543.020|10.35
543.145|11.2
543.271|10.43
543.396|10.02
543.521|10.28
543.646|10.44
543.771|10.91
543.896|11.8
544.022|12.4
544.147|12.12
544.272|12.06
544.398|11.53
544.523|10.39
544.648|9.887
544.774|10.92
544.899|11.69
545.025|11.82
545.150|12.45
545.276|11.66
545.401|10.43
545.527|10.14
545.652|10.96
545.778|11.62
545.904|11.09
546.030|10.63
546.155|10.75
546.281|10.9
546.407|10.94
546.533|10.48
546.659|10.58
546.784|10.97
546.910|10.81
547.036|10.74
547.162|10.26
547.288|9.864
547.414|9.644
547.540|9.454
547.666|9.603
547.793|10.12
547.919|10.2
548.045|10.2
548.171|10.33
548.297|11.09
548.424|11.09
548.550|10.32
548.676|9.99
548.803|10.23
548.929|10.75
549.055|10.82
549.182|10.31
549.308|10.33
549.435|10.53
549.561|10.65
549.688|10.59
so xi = 0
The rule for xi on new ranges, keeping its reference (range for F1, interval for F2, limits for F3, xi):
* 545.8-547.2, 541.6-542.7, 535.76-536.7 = -1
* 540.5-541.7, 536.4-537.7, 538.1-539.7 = -2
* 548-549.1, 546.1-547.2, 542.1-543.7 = -3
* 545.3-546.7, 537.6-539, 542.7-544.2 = 0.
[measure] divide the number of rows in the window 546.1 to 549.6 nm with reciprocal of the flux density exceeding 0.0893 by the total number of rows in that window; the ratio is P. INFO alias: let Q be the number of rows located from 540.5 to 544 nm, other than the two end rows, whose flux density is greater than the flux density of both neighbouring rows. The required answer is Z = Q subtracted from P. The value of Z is -5.0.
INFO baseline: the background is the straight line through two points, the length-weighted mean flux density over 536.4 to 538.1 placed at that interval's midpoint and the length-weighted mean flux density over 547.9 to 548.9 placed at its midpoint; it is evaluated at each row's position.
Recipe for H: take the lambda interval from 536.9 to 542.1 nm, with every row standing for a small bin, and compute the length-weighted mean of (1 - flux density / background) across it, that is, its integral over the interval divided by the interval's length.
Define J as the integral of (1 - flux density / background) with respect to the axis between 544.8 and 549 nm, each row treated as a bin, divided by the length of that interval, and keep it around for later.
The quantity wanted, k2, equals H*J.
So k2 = -0.0002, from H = 0.013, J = -0.01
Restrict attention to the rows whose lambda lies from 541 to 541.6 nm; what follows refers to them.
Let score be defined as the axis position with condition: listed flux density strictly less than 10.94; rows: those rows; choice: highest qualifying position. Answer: 541.148 nm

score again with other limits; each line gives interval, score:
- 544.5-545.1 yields 544.774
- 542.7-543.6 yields 543.521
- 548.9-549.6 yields 549.561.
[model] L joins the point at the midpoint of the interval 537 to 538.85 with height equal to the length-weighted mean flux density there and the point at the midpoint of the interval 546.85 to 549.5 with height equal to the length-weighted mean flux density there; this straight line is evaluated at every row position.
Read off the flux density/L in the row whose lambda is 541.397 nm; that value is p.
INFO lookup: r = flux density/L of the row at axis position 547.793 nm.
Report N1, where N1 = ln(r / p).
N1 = -0.09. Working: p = 1.07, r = 0.98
